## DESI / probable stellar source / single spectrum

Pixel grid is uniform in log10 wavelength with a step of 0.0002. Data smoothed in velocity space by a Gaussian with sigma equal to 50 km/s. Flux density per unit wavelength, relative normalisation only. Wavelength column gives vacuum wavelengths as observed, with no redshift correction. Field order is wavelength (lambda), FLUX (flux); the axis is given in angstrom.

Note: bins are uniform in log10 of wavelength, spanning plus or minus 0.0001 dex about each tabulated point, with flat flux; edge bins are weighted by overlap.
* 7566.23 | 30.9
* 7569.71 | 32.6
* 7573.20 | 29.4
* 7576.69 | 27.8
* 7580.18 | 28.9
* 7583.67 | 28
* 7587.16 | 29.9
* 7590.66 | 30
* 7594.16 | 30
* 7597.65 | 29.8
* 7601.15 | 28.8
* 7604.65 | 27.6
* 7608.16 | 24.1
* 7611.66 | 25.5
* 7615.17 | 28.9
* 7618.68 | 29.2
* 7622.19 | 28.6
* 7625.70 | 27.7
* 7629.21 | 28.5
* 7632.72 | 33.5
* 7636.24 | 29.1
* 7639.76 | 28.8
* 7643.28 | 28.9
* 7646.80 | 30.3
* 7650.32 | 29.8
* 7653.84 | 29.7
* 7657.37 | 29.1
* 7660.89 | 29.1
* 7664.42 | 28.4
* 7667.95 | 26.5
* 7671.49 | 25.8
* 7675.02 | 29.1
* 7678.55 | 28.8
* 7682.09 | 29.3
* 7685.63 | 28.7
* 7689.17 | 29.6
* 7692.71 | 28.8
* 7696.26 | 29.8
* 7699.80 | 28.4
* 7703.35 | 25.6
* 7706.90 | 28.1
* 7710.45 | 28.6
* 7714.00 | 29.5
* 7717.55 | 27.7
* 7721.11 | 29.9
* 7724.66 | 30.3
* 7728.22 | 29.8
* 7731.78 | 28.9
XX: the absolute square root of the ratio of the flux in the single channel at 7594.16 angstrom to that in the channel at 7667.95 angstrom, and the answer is 1.06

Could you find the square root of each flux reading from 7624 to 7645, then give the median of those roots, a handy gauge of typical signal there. 5.37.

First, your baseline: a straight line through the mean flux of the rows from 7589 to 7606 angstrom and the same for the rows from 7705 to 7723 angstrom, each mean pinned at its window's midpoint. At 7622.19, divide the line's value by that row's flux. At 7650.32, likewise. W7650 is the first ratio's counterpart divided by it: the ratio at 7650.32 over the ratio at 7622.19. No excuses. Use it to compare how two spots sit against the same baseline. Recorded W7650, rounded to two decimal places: 0.96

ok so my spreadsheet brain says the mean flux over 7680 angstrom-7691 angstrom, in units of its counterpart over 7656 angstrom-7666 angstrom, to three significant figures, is 1.01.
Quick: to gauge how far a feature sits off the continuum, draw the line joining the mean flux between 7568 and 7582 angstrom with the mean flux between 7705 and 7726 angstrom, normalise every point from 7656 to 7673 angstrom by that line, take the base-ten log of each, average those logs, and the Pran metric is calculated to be -0.023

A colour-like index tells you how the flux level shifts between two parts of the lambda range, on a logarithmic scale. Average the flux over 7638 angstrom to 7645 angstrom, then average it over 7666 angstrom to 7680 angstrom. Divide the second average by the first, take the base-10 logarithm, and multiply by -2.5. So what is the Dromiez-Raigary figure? 0.05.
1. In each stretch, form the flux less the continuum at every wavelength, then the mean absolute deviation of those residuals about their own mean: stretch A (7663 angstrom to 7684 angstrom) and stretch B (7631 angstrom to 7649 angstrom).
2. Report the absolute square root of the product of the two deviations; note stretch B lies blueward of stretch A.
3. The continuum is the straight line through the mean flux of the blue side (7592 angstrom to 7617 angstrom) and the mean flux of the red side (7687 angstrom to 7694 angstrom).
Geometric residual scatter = 1.30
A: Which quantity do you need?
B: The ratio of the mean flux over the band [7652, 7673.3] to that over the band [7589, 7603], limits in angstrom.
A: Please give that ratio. 0.948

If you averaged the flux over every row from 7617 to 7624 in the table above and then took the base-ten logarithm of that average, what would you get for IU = 1.461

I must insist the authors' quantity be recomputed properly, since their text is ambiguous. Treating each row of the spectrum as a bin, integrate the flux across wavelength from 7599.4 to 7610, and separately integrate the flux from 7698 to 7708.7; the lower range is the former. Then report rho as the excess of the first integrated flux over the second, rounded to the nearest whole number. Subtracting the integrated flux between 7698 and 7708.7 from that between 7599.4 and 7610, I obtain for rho -9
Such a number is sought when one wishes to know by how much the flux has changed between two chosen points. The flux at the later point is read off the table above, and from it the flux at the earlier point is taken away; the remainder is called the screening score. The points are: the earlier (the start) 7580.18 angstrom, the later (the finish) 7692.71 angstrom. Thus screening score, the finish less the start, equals -0.1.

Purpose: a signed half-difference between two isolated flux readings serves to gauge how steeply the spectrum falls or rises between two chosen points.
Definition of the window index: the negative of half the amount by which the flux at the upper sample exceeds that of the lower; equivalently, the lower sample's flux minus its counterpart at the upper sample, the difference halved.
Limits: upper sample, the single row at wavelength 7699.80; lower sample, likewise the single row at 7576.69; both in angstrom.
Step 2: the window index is -0.3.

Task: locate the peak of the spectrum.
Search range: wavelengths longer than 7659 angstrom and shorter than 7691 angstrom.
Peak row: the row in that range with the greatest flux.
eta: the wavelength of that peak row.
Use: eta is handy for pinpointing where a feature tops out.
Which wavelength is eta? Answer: 7689.17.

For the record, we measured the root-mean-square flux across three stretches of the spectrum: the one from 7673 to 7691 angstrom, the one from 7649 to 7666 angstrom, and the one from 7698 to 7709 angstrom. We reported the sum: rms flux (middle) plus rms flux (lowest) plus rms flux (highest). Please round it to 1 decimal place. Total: 85.7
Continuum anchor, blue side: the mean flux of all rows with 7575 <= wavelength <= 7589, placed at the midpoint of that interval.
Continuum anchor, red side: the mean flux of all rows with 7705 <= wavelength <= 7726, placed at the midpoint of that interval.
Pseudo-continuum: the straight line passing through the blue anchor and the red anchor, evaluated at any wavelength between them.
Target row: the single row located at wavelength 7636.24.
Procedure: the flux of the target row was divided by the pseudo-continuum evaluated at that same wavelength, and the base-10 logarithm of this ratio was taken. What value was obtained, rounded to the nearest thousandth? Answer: 0.005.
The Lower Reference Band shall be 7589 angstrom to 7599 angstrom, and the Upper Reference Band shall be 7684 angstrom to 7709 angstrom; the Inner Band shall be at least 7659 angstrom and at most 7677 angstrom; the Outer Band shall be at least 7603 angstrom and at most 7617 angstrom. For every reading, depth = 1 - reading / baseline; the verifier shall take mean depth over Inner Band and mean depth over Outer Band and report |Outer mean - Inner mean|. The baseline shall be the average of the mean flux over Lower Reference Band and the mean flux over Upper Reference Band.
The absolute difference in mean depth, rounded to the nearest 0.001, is 0.043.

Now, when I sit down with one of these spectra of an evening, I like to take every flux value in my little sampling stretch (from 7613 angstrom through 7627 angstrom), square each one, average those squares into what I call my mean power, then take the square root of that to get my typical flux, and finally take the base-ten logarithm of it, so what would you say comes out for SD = 1.46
